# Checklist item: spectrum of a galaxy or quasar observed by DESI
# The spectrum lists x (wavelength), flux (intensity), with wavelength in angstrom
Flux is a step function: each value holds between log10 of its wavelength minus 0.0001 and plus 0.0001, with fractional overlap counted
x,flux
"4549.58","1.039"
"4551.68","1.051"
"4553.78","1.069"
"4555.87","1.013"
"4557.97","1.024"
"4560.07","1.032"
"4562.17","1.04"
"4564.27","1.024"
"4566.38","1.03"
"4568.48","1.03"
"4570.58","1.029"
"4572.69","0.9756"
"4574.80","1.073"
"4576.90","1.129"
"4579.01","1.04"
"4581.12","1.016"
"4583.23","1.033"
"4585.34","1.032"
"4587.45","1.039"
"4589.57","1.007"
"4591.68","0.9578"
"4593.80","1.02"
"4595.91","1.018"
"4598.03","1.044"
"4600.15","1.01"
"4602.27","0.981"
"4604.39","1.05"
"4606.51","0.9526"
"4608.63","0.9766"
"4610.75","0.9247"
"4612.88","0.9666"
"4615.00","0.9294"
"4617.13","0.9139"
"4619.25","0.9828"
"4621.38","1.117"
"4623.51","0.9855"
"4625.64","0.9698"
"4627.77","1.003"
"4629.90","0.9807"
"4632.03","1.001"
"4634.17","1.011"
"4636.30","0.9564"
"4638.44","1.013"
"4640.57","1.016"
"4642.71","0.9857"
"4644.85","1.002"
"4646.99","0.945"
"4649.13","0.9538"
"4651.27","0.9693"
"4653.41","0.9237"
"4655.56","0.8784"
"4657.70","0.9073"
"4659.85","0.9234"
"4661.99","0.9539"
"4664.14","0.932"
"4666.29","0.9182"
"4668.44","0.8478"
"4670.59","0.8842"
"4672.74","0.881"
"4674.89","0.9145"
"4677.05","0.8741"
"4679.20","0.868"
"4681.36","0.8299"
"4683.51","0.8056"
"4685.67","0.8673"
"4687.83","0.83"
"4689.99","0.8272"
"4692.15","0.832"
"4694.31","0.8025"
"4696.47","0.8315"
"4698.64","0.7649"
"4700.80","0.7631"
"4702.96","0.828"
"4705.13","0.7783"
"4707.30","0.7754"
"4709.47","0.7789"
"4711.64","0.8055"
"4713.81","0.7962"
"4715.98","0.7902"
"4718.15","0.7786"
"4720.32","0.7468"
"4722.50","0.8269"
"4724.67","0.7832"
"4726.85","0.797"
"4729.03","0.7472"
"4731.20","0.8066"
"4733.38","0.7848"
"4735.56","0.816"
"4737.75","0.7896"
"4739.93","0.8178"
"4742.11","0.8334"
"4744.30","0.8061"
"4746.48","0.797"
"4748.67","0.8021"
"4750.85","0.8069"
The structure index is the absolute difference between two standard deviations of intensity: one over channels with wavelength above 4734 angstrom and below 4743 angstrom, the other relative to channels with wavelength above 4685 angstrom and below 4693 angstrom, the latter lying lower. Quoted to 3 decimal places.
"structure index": 0.001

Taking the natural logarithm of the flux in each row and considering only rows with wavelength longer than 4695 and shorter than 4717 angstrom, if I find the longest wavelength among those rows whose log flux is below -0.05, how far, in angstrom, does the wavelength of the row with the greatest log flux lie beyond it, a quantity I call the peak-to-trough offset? -19.5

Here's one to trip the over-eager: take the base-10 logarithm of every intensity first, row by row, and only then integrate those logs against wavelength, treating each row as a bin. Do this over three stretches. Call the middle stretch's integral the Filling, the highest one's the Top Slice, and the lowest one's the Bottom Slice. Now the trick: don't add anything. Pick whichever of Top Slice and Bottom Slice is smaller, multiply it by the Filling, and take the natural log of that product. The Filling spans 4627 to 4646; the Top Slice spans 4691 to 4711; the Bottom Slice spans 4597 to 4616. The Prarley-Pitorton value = -3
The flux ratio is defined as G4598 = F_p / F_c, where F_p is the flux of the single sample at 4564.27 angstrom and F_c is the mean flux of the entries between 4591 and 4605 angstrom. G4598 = 1.01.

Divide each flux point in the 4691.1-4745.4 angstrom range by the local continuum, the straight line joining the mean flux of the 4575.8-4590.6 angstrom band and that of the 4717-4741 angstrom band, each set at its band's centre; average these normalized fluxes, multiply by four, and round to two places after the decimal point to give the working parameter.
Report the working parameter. 3.94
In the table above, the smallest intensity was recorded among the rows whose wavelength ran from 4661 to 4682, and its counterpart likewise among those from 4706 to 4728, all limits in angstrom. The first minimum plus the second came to 1.58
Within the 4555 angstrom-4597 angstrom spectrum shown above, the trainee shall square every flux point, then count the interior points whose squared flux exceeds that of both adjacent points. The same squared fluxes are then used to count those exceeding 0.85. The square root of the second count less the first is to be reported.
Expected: 3.9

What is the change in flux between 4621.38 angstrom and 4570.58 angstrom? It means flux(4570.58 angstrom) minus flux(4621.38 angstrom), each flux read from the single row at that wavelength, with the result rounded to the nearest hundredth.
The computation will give -0.09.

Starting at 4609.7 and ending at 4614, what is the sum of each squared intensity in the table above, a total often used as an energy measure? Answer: 1.8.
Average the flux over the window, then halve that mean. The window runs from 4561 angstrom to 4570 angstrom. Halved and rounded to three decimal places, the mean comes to 0.516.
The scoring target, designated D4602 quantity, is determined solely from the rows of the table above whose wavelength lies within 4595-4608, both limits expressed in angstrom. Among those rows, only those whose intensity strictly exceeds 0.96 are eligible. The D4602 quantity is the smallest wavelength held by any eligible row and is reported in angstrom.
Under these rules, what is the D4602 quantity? 4595.91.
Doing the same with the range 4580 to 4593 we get 4581.12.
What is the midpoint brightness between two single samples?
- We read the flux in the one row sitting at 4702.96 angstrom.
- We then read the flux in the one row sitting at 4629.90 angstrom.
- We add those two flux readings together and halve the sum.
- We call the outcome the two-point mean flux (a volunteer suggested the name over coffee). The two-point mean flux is 0.90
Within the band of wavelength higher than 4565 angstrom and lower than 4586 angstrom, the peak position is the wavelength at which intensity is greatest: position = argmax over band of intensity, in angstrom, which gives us 4576.90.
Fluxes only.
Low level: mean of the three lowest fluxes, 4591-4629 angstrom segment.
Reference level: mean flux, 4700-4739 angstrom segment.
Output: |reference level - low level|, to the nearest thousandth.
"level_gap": 0.134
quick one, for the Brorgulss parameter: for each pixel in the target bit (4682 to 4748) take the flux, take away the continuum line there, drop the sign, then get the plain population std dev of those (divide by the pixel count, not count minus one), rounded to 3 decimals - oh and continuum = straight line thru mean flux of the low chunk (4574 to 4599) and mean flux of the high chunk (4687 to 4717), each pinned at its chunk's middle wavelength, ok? 0.031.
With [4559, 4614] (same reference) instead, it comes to 0.024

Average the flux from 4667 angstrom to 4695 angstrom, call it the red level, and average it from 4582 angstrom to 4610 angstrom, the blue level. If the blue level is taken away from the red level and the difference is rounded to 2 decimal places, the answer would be -0.16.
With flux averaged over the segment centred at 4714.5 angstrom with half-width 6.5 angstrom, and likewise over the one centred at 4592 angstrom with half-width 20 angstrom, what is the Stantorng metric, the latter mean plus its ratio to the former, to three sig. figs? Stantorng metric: 2.31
